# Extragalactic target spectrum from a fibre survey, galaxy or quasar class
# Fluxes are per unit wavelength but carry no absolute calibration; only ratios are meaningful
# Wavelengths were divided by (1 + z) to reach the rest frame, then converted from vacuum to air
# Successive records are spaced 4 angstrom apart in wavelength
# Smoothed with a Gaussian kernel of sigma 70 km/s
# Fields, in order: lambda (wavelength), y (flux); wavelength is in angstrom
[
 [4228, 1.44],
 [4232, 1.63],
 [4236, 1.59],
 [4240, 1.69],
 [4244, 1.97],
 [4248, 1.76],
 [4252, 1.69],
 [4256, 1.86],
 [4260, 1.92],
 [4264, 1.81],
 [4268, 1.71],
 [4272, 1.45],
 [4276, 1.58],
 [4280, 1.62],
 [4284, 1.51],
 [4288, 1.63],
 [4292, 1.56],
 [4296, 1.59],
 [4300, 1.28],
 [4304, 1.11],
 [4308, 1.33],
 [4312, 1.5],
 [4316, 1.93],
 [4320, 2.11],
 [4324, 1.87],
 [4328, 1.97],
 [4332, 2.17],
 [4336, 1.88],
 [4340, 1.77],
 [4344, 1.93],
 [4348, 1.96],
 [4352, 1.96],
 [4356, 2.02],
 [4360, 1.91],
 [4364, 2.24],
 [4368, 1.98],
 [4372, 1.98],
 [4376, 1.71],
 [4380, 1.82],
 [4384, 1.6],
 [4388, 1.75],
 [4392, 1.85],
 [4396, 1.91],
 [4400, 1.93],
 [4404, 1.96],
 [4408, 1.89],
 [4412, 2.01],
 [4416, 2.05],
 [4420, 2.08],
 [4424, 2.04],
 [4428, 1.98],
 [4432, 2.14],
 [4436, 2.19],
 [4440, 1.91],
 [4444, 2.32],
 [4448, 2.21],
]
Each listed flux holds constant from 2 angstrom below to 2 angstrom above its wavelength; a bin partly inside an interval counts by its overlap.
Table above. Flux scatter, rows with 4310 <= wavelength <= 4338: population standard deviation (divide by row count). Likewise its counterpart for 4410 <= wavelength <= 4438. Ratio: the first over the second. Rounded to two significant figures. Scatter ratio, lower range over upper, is 2.9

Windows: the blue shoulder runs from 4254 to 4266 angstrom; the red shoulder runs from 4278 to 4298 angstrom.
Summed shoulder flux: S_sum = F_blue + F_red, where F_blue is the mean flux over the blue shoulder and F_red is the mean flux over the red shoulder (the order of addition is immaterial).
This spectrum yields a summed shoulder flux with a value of 3.45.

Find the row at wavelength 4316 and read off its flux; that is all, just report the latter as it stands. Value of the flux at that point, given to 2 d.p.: 1.93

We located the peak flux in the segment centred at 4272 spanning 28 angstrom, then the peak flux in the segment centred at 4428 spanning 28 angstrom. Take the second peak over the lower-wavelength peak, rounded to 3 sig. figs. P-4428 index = 1.14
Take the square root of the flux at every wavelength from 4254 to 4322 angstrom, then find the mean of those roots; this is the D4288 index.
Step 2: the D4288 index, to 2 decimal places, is 1.27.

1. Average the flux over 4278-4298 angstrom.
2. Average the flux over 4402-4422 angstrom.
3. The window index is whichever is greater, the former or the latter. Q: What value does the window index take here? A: 2.00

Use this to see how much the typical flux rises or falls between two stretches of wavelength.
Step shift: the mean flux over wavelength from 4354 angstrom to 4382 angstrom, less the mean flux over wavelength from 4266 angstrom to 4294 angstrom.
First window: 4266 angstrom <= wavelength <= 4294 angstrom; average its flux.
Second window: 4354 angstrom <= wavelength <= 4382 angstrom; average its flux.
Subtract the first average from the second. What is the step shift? 0.37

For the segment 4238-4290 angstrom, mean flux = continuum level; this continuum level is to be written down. 1.7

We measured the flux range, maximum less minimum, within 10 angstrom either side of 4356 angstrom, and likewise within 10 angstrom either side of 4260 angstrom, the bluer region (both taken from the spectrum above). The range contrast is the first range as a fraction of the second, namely 1.4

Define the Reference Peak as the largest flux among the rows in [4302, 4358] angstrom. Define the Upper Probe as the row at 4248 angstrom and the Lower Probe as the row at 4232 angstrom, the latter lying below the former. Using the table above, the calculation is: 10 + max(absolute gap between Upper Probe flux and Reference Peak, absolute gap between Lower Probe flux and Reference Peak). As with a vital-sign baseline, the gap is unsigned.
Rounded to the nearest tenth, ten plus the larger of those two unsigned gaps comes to 10.5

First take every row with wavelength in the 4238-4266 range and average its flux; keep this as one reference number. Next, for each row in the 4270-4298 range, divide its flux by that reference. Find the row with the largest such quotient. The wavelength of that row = 4288 angstrom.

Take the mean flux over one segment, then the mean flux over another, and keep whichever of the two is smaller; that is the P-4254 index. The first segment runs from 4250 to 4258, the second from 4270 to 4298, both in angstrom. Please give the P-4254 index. 1.56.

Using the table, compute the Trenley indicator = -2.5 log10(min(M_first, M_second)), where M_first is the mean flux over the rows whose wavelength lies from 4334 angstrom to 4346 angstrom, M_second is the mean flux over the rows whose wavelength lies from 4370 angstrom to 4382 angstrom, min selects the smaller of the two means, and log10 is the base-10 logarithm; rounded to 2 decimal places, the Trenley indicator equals -0.66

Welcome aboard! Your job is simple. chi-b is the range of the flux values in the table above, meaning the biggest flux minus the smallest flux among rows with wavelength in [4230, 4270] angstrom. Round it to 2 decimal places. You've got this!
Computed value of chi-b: 0.38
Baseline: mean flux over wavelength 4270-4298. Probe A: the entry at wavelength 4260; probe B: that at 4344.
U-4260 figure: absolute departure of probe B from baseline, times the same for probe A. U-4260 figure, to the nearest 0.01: 0.13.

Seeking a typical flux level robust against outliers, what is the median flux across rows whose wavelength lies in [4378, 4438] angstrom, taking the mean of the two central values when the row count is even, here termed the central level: 1.96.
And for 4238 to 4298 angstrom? 1.69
